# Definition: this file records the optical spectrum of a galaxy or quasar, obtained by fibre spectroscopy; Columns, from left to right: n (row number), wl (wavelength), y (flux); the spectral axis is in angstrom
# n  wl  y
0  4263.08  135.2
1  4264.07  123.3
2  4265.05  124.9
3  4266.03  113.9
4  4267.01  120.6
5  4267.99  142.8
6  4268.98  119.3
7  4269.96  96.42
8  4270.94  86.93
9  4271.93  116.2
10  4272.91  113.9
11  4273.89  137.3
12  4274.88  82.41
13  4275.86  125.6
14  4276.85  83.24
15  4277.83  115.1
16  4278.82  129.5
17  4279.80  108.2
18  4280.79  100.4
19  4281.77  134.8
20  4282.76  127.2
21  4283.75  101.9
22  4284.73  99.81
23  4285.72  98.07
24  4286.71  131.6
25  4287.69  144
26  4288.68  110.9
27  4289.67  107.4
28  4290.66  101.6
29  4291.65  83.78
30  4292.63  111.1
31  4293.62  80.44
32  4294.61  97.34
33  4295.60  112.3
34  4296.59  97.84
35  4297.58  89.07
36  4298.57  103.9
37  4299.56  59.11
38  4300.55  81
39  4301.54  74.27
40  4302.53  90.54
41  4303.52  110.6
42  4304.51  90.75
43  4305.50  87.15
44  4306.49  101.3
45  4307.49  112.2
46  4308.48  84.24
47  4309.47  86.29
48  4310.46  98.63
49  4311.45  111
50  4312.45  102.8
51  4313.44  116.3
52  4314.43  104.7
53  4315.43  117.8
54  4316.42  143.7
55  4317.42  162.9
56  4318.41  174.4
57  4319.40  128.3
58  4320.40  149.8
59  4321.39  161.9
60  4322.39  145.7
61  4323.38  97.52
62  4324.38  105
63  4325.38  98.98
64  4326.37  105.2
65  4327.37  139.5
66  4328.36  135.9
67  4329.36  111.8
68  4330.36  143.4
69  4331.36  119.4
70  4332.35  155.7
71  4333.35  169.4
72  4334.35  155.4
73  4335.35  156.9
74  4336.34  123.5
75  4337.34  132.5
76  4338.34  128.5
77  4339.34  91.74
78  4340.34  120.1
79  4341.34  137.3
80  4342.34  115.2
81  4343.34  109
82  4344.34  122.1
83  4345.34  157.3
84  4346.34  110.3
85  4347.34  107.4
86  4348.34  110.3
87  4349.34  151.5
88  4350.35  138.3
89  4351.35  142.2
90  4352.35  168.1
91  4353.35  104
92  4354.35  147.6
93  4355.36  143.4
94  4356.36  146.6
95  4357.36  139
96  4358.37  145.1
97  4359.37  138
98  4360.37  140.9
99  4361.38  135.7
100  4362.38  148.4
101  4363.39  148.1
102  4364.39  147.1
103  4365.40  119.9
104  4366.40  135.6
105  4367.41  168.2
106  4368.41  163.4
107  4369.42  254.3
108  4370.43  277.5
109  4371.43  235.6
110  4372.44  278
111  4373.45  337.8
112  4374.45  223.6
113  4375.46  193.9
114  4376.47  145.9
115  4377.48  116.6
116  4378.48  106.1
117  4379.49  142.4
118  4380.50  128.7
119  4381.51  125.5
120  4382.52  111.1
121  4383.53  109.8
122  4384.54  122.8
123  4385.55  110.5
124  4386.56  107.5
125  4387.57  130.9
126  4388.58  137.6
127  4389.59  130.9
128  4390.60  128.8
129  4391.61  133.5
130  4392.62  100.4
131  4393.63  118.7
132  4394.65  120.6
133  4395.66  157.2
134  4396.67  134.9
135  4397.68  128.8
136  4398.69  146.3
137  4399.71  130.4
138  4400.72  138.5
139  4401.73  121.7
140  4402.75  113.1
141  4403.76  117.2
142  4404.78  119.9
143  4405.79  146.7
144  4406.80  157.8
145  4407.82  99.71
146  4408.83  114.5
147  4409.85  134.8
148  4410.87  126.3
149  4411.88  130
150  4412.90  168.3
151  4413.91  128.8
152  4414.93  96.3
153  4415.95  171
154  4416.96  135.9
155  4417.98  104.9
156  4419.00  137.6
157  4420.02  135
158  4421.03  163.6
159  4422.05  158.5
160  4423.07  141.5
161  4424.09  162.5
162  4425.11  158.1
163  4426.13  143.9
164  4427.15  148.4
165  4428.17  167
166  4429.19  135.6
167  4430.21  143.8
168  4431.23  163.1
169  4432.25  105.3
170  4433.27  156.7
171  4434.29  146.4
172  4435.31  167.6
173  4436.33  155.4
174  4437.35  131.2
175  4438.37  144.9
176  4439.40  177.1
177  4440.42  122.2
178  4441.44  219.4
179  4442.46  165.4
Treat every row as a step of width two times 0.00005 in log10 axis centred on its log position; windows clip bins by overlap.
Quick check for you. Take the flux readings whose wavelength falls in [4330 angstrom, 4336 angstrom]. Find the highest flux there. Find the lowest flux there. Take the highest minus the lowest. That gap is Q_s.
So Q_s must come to 50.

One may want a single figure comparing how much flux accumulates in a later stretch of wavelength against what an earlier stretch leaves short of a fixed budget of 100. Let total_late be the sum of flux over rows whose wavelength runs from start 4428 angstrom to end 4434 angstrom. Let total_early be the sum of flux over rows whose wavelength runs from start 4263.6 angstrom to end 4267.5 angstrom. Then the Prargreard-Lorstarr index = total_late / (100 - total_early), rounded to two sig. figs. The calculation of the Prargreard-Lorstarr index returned -2.3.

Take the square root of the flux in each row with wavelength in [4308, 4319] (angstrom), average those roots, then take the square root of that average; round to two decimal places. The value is 3.29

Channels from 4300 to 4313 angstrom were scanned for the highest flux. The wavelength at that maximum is 4307.49 angstrom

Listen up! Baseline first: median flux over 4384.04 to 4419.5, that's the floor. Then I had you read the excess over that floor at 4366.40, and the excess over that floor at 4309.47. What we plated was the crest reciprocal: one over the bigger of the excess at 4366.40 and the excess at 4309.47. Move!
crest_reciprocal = 0.15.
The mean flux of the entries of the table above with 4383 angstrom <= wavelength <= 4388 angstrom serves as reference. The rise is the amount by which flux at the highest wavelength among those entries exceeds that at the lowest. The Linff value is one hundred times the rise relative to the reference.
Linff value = 18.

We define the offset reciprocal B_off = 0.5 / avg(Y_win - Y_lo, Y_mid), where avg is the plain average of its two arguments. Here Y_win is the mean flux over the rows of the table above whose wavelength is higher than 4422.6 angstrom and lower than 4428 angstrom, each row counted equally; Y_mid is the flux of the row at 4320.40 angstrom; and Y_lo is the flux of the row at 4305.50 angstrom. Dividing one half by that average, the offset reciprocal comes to 0.0047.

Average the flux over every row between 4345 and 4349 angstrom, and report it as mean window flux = 121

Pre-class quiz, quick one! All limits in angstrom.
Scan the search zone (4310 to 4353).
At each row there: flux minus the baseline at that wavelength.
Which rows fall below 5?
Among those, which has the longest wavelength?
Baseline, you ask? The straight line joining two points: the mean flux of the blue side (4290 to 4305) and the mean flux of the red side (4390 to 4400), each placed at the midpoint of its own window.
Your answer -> 4348.34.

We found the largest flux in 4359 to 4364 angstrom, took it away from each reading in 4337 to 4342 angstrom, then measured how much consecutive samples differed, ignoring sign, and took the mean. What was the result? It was 21.6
